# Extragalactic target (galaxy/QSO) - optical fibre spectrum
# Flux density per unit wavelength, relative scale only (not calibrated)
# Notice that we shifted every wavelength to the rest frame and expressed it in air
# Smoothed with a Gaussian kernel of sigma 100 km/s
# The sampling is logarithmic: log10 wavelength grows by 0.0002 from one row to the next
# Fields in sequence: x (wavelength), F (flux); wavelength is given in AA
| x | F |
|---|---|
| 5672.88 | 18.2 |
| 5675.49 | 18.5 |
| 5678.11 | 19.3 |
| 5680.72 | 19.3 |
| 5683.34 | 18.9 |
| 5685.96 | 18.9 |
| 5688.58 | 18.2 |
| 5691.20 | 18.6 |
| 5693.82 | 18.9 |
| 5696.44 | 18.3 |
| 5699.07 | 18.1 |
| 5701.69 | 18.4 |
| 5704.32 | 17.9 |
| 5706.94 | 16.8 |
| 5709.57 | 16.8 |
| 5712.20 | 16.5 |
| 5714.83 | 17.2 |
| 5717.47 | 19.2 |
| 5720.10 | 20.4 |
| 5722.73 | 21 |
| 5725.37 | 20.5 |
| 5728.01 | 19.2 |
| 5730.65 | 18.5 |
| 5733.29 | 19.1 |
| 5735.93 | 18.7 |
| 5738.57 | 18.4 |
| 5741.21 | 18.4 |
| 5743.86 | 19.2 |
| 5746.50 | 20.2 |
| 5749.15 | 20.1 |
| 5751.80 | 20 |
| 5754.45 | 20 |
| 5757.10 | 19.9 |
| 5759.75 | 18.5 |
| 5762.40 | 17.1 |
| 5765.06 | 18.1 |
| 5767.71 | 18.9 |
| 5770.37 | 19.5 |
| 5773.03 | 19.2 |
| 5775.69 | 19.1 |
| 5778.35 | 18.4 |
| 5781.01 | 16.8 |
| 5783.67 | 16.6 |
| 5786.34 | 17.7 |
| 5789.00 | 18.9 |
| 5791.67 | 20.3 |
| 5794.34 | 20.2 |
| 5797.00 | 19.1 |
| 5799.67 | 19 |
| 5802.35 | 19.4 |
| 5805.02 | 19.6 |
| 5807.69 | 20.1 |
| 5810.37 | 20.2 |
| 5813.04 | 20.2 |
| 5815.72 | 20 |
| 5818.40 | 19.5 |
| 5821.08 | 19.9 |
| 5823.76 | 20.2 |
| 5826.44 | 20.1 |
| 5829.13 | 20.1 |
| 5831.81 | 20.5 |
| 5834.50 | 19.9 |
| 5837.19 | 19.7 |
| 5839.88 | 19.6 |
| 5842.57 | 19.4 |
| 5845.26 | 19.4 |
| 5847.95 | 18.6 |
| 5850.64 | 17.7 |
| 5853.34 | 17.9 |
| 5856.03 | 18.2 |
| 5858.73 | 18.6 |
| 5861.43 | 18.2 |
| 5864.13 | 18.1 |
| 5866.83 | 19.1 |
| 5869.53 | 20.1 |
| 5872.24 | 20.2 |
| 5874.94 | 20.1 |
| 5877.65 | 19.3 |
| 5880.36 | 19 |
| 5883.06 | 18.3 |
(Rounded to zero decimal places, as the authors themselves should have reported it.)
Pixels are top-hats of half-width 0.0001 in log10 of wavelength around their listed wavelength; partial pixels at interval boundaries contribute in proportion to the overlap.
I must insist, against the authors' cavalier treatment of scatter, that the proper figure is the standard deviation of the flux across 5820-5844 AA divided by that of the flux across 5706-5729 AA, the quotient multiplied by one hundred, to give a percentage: 19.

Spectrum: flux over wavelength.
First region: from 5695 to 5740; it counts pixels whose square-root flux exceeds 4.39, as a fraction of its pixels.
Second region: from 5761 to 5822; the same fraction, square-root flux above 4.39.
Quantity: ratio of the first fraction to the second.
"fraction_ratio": 0.37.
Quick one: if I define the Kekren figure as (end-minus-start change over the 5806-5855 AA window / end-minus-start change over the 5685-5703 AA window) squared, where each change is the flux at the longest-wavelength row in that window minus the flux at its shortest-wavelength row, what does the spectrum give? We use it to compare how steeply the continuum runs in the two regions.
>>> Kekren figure 19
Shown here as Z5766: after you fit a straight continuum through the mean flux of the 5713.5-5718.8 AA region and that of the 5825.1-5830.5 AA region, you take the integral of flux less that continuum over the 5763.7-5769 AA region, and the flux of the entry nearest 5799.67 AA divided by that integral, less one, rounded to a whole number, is -7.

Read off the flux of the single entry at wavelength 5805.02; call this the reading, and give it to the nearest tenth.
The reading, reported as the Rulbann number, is 19.6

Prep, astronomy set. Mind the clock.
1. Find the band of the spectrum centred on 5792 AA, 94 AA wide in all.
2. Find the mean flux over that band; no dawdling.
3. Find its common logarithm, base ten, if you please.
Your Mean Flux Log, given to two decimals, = 1.29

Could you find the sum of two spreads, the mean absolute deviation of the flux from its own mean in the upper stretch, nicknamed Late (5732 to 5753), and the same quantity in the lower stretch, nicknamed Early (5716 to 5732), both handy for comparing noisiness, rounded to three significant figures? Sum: 1.46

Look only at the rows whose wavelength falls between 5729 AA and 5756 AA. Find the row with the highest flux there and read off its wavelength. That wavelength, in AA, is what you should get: 5746.50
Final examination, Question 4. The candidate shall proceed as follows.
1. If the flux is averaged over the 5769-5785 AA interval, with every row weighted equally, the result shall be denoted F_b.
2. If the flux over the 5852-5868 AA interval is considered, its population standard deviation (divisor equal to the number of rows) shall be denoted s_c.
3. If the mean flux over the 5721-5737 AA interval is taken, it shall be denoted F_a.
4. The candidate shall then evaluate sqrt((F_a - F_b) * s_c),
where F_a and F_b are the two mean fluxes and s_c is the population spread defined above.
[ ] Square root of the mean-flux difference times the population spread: 0.7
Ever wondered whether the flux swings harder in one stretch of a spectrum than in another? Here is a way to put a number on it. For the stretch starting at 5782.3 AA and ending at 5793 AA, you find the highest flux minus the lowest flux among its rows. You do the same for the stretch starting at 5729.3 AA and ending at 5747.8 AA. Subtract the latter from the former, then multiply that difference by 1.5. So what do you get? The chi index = 3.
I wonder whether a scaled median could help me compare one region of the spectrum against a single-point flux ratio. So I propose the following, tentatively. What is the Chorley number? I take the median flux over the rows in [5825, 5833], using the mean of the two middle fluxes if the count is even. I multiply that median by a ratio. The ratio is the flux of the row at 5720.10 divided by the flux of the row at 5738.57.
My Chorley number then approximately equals 22.3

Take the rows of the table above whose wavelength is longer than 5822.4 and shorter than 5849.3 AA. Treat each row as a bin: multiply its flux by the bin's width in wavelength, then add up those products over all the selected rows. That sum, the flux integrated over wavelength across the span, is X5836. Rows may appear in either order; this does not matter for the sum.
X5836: 531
